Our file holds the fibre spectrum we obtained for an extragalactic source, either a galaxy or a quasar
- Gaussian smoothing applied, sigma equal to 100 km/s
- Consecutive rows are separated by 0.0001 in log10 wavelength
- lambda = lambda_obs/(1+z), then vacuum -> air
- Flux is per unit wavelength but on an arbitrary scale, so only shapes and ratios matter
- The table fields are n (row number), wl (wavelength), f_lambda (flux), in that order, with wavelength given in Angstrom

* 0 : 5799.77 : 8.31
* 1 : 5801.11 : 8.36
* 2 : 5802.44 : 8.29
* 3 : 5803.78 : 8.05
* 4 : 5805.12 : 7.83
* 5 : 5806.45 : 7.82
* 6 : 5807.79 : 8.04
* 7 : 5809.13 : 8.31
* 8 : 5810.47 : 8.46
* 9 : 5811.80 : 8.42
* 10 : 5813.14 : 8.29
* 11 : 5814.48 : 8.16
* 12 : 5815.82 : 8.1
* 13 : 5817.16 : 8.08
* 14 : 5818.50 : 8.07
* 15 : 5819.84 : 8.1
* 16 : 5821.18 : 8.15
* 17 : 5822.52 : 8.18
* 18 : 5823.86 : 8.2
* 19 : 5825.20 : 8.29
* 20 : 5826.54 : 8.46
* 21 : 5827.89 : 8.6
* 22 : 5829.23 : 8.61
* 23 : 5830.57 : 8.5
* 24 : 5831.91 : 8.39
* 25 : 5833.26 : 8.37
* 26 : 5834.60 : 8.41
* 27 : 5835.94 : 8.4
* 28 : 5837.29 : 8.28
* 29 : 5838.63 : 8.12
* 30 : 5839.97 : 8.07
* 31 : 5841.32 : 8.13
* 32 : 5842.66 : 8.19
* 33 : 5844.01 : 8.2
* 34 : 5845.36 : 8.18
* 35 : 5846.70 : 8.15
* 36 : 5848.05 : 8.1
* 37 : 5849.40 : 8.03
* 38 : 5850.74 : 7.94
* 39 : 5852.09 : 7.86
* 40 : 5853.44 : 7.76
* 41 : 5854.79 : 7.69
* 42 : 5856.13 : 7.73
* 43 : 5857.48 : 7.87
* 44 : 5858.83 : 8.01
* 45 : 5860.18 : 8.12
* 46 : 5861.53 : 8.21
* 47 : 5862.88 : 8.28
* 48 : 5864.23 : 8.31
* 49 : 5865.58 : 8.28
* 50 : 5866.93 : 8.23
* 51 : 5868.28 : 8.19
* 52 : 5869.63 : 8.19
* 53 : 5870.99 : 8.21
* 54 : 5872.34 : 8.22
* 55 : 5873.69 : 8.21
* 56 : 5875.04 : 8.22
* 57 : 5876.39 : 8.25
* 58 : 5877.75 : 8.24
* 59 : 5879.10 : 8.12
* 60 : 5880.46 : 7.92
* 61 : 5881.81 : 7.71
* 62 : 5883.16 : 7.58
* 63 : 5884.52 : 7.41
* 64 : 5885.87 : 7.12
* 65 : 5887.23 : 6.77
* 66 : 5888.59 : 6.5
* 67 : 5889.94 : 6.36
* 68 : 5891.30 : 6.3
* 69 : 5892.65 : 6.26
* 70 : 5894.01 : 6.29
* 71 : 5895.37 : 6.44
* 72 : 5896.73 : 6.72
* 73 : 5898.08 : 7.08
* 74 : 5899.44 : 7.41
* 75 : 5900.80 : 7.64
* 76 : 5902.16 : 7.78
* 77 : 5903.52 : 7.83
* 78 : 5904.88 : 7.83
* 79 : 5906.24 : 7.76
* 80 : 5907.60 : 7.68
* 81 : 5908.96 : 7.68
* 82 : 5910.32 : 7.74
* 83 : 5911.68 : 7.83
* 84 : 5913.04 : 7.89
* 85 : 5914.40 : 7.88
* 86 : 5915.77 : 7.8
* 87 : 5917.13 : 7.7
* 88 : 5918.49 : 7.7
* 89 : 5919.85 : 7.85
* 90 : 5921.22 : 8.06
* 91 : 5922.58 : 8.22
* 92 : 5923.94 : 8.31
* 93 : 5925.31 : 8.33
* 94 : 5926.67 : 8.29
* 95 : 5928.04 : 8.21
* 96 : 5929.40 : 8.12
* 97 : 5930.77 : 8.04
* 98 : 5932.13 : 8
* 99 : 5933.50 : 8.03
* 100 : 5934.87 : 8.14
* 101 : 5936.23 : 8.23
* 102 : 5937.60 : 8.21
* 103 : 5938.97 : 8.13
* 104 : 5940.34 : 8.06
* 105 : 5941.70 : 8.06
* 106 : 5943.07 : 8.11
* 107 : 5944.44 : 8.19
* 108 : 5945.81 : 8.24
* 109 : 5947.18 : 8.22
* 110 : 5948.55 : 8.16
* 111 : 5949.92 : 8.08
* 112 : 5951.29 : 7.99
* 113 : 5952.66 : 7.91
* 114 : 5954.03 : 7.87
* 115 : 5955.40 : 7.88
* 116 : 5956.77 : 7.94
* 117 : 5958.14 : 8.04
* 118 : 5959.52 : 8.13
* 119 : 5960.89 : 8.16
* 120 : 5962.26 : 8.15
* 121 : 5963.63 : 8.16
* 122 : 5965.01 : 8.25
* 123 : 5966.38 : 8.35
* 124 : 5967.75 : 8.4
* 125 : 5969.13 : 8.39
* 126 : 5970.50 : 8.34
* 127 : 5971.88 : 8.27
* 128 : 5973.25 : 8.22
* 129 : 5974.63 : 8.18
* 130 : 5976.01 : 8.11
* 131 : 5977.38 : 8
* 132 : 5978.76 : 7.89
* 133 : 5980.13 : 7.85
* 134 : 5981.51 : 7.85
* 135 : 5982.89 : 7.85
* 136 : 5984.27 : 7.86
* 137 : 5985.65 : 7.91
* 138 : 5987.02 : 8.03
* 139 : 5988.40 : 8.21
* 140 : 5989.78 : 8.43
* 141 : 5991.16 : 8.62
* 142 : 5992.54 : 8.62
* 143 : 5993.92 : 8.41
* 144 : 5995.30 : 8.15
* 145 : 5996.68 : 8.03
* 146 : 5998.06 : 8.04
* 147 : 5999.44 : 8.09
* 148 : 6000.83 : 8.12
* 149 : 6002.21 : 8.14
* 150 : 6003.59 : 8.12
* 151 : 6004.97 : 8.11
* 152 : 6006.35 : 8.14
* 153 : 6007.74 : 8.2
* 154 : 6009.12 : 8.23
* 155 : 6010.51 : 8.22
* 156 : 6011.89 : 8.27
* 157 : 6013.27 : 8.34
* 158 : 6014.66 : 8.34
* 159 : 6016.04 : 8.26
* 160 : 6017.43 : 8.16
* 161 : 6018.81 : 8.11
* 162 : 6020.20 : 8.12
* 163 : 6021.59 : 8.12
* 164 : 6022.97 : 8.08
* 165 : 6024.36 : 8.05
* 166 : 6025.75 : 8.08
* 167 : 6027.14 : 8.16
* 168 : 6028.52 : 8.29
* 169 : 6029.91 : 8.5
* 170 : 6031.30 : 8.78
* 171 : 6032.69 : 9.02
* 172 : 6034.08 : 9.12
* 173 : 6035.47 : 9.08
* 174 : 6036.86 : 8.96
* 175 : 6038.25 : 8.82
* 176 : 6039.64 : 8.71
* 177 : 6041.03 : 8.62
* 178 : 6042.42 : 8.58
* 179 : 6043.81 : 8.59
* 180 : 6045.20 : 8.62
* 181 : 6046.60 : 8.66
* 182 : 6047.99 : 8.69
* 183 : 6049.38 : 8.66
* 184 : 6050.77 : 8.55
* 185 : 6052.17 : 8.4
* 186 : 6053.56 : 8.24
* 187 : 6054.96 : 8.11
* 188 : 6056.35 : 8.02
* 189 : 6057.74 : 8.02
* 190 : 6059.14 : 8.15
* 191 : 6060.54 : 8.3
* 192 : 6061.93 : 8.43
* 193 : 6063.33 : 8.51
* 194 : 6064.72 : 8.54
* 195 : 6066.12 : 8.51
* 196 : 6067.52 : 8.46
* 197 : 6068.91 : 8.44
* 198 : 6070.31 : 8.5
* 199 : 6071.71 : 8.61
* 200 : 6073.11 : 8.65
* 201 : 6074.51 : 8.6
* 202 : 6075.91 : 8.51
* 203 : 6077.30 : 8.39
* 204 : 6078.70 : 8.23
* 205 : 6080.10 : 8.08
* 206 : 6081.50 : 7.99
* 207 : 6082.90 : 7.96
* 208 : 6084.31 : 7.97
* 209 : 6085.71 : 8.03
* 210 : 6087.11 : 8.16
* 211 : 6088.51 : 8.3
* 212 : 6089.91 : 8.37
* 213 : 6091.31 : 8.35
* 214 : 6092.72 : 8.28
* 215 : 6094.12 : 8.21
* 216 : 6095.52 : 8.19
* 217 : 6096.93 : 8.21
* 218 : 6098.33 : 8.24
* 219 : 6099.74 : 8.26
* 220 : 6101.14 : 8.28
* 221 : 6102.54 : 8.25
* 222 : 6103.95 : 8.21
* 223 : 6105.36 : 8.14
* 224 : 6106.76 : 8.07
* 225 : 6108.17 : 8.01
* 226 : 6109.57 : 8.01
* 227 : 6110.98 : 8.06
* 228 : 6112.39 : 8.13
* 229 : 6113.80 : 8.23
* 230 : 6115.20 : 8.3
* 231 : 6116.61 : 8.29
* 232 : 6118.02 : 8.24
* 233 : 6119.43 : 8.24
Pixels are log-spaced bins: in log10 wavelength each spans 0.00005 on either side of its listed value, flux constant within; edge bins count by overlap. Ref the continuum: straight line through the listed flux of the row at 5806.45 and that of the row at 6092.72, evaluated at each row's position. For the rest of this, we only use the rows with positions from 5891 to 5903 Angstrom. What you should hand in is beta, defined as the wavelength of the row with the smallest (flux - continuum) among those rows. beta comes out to 5892.65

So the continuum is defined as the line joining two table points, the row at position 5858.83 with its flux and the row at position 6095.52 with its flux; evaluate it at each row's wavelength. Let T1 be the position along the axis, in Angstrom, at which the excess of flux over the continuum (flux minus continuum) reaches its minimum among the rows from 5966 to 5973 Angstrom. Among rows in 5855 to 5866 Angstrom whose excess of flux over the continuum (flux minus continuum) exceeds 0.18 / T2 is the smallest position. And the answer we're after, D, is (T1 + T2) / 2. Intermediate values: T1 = 5971.88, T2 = 5861.53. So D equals 5916.7 Angstrom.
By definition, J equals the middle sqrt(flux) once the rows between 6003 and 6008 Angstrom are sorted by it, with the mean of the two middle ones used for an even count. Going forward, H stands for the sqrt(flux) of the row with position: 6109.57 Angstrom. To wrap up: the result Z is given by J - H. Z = 0.02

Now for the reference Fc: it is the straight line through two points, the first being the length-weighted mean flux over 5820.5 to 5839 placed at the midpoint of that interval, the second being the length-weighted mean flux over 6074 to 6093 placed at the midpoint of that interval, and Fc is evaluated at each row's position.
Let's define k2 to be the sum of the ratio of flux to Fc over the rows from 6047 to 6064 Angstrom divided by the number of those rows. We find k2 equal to 1.012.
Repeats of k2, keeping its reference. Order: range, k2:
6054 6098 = 1.008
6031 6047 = 1.066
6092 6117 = 0.997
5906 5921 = 0.935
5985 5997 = 0.999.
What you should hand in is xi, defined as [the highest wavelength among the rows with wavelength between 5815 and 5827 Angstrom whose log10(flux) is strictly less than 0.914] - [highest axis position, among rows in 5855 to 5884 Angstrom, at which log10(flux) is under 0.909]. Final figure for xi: -59.3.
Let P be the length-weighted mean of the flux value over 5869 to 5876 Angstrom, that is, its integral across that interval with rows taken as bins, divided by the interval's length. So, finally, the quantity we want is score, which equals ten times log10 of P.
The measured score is 9.15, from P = 8.21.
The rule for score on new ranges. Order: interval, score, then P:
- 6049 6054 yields 9.27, 8.46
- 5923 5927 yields 9.20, 8.31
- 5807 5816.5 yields 9.16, 8.24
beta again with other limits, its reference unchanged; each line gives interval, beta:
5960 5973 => 5962.26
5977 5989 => 5982.89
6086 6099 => 6087.11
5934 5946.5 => 5941.70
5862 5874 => 5869.63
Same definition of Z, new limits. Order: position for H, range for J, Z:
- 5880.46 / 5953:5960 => 0.00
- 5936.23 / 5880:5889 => -0.15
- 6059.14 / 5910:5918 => -0.06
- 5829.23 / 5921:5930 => -0.07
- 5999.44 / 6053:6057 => 0.00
